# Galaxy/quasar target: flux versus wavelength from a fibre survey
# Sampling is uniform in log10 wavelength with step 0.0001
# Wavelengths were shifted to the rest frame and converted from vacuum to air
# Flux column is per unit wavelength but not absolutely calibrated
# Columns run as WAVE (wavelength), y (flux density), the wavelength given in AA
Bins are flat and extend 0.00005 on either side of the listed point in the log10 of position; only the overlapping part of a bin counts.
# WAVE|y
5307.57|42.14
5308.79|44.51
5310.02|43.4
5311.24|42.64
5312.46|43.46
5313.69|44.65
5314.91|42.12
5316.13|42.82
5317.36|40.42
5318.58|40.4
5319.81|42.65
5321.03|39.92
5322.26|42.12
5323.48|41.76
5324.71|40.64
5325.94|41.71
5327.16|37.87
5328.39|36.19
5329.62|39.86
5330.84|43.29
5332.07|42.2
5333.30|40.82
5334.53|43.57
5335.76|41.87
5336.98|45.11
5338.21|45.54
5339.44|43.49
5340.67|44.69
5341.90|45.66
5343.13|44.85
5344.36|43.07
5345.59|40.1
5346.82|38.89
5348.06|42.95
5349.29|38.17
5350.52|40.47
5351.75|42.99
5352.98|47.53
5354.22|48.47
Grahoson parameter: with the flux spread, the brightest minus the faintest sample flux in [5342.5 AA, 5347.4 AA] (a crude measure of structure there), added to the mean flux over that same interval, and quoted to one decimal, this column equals 47.7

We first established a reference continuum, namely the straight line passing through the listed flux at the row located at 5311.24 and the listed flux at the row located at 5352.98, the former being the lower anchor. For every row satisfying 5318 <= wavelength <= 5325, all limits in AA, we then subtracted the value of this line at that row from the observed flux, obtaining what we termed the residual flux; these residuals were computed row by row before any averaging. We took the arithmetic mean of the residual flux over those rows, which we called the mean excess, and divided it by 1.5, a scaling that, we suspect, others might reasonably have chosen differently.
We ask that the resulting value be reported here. -1.7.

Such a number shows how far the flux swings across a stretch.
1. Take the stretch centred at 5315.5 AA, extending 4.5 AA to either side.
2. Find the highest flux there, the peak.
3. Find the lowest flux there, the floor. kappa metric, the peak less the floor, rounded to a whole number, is 4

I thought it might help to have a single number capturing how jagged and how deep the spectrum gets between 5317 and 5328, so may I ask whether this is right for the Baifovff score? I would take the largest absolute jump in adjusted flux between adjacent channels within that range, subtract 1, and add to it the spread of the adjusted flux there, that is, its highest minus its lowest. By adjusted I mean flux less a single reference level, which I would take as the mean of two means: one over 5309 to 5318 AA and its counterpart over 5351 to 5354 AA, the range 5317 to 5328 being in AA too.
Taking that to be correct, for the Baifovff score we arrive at 7.6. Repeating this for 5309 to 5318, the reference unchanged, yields 5.8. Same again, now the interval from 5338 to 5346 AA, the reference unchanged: 7.5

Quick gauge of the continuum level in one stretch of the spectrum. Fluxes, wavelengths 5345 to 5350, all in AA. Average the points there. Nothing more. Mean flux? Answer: 40.0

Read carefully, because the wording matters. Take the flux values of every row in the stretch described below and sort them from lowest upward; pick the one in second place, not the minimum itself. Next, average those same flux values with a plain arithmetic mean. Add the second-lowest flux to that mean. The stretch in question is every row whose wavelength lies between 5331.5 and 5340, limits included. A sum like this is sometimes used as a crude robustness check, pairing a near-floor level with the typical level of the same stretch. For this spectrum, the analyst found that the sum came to 85.1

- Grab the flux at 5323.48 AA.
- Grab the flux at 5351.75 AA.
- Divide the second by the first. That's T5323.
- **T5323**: 1.03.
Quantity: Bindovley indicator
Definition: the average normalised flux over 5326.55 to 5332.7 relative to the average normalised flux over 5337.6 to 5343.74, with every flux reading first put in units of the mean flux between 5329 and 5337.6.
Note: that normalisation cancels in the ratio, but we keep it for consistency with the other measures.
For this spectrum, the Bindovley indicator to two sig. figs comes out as 0.89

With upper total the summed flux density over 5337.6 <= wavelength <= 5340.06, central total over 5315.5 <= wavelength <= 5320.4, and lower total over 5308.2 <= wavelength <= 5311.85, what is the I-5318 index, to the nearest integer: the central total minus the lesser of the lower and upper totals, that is 77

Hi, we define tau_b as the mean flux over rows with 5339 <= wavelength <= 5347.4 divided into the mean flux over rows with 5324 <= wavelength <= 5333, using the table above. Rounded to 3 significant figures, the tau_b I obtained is 0.937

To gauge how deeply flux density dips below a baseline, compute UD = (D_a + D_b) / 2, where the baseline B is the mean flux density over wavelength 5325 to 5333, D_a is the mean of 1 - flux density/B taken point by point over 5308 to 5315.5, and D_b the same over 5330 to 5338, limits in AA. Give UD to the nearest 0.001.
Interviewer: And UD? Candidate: -0.073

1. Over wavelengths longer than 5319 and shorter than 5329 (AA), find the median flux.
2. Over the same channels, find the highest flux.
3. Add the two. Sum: 84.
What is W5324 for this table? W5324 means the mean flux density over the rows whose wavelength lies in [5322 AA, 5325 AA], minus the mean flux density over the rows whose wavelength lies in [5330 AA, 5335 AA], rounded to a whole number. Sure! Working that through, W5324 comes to -1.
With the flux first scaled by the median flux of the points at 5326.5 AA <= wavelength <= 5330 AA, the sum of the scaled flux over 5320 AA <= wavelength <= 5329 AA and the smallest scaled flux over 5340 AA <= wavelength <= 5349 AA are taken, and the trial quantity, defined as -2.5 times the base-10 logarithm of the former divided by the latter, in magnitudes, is -2.14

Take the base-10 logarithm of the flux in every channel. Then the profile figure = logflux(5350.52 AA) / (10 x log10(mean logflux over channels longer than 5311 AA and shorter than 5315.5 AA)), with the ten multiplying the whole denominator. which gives 0.75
